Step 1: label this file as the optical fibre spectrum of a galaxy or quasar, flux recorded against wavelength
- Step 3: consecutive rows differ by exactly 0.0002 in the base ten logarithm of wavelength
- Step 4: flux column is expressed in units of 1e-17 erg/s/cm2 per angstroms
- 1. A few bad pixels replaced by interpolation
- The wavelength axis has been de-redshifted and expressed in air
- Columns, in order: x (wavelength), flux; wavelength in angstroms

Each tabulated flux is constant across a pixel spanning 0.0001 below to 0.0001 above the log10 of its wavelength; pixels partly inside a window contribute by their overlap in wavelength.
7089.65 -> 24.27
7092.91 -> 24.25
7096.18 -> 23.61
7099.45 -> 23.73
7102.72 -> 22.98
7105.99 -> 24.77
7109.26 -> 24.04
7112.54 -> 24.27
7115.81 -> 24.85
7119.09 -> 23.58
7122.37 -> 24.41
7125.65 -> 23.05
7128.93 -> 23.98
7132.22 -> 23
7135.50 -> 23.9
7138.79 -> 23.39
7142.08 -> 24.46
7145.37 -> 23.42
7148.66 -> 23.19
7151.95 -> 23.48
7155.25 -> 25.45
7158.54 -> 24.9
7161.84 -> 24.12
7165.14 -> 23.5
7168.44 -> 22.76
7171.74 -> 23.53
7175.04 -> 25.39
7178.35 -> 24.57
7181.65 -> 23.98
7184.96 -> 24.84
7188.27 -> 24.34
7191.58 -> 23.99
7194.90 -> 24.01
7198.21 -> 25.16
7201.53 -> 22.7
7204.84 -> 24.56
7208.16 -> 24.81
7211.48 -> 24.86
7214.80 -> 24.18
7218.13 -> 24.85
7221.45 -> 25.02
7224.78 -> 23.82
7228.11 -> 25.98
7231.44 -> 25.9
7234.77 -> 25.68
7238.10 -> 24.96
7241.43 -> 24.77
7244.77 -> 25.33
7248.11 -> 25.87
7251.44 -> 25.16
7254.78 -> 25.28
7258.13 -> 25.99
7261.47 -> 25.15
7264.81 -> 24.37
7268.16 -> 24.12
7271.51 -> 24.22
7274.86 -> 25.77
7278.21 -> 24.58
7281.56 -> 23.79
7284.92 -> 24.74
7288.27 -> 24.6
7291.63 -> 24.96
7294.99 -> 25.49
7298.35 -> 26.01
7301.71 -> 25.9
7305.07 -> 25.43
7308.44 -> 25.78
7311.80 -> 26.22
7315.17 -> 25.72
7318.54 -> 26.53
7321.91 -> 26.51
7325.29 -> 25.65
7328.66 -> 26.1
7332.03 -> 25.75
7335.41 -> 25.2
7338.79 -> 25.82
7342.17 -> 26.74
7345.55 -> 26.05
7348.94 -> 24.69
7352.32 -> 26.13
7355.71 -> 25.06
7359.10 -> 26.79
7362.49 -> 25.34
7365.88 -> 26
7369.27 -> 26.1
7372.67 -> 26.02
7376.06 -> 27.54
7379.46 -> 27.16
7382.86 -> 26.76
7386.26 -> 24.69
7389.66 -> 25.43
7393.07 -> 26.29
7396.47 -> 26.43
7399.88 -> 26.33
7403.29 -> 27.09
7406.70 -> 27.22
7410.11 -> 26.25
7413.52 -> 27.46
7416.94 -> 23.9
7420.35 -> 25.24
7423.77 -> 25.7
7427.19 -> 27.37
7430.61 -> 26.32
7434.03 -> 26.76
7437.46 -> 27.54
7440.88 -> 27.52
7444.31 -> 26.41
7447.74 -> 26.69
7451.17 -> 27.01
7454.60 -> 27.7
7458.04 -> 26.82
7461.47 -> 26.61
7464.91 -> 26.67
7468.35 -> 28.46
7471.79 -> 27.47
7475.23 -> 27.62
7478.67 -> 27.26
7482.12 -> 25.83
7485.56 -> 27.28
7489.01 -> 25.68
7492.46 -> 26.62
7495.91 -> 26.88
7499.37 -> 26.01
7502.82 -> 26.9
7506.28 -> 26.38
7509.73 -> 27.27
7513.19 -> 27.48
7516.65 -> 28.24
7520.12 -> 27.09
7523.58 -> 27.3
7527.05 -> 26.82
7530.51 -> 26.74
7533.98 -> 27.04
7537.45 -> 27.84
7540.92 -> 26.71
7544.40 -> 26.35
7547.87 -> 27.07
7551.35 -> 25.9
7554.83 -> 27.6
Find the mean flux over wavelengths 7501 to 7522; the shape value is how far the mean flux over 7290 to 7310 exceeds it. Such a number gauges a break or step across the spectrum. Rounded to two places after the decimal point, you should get -1.63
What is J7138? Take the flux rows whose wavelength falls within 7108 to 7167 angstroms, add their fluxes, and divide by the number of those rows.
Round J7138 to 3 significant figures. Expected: 23.9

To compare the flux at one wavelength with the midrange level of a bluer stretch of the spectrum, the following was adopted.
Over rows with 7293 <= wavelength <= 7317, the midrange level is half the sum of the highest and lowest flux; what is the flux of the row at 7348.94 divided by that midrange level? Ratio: 0.96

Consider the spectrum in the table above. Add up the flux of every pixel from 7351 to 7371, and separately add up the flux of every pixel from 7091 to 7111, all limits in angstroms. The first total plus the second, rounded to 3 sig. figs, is 299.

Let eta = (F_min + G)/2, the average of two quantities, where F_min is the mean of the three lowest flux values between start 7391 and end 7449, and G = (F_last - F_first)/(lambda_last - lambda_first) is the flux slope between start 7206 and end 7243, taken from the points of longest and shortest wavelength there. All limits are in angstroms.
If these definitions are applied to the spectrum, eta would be 12.5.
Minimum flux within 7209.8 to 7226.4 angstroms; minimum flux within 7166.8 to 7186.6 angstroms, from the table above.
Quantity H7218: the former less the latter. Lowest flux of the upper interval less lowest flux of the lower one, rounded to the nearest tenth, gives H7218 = 1.1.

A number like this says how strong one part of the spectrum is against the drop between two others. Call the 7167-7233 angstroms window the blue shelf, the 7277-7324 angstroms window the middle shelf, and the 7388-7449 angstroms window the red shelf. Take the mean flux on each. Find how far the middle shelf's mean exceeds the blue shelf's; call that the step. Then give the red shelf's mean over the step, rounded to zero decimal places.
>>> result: 27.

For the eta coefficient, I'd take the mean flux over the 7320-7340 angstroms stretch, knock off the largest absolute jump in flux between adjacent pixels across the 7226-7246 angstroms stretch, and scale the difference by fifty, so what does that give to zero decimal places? 1256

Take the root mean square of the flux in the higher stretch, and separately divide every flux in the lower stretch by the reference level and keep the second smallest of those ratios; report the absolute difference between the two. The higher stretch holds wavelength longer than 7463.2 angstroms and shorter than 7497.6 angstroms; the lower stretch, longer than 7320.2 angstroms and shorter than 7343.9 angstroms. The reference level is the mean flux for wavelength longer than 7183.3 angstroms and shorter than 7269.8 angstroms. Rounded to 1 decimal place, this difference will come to 26.0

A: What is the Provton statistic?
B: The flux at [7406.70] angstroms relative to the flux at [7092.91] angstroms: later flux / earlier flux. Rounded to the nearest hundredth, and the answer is 1.12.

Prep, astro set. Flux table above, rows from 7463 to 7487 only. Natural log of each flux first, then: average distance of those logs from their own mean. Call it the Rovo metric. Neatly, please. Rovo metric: 0.021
